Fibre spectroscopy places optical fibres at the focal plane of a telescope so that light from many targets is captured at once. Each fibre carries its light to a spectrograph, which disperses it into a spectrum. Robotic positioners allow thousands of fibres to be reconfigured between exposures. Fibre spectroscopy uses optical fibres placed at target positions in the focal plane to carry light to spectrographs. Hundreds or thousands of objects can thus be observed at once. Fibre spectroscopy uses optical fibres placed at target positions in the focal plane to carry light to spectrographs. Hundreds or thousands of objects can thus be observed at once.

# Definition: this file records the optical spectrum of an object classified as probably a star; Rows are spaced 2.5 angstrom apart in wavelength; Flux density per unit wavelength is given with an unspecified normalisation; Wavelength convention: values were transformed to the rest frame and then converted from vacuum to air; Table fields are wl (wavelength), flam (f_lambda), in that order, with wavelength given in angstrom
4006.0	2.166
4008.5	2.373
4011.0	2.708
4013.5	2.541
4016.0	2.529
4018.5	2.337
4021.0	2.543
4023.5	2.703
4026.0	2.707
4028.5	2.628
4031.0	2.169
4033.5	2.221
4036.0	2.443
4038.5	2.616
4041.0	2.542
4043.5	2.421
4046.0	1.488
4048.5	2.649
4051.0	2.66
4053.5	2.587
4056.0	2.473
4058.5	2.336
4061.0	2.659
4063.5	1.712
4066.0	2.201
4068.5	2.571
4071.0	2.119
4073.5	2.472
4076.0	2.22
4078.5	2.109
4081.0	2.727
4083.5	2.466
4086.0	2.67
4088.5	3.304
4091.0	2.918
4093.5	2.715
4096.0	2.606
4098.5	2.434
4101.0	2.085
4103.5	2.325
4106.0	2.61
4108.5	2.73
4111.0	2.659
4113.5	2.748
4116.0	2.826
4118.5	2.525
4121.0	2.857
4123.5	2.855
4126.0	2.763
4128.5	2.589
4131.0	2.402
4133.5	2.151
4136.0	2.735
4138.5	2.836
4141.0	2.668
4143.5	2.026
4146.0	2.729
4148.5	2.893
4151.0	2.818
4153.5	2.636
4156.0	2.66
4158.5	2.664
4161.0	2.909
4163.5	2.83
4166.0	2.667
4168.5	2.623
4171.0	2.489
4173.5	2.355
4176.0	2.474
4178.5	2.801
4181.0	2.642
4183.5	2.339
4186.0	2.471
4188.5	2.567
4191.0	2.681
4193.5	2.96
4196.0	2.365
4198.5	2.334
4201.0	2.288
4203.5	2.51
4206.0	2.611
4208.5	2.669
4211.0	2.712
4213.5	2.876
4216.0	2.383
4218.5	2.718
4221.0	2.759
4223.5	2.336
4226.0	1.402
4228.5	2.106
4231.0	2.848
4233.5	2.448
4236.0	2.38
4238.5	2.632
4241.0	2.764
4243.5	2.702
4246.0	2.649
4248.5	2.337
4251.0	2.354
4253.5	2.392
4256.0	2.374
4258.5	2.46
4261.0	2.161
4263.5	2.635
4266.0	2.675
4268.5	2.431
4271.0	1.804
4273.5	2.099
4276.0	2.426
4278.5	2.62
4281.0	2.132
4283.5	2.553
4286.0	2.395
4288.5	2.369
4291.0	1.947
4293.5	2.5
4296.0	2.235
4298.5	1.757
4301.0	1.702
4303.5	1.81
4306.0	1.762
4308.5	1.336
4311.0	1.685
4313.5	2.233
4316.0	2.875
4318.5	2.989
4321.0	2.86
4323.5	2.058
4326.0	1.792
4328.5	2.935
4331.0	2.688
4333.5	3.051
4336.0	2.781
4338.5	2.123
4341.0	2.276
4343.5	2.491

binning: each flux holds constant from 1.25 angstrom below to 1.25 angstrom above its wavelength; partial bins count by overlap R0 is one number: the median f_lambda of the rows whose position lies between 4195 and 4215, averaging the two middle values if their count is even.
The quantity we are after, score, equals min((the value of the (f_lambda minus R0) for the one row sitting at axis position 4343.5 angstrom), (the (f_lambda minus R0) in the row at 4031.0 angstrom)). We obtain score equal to -0.4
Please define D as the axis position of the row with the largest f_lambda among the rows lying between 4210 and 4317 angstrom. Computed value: 4213.5 angstrom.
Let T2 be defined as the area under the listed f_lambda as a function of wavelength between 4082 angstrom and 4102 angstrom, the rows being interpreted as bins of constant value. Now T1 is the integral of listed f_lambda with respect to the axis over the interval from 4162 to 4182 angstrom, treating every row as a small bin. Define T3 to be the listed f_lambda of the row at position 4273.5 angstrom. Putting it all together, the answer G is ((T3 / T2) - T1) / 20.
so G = -2.61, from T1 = 52.3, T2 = 53.2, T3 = 2.099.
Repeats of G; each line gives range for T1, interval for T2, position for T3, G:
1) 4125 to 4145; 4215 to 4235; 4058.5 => -2.52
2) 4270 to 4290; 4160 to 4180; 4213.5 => -2.30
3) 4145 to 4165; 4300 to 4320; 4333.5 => -2.76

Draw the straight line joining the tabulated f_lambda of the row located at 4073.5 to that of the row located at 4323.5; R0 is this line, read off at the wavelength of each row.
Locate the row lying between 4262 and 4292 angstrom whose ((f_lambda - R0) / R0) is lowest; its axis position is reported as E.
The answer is 4271.0 angstrom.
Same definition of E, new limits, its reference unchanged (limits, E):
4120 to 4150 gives 4143.5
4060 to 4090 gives 4063.5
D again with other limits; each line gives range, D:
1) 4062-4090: 4088.5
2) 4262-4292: 4266.0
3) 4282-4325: 4318.5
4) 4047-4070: 4051.0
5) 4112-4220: 4193.5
